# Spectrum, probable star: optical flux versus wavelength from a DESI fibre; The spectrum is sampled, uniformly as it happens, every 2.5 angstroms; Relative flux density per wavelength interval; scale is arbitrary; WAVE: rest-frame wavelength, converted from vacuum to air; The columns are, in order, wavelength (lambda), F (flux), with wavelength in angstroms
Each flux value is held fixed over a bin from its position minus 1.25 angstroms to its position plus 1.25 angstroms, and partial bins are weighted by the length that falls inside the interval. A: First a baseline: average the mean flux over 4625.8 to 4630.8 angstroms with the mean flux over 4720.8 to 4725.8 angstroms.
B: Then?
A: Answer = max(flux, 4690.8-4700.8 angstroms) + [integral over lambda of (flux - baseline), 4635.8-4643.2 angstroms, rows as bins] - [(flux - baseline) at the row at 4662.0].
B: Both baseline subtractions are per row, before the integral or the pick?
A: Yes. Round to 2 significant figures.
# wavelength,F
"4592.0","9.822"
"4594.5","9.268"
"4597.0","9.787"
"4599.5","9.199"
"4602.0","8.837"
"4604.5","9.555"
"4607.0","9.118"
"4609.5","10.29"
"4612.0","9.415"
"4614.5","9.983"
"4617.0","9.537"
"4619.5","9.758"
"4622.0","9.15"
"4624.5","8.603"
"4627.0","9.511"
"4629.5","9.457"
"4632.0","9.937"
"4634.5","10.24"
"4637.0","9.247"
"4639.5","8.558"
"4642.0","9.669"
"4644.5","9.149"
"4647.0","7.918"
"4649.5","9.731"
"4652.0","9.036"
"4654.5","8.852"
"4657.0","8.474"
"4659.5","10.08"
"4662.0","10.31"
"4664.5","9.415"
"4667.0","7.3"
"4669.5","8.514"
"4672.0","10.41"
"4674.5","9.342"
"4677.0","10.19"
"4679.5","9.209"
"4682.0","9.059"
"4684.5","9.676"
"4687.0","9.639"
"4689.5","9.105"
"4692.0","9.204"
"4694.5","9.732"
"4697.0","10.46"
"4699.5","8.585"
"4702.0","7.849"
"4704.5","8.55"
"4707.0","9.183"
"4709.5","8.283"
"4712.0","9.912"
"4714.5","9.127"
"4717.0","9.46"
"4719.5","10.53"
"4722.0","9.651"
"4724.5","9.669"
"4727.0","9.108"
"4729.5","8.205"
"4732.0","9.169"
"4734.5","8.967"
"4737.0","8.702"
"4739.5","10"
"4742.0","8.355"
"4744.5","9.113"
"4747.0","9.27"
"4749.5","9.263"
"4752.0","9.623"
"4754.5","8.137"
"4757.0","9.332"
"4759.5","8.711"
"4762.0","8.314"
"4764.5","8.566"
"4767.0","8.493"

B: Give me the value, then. 6.6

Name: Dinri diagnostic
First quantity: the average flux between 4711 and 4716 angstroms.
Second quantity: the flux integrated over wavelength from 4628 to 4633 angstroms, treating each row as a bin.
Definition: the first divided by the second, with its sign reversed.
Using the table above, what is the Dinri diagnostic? -0.196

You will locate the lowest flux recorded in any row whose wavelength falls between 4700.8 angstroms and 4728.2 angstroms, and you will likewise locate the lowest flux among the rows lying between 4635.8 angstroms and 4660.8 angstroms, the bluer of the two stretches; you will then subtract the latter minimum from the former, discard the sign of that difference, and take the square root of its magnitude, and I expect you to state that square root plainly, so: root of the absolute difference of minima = 0.26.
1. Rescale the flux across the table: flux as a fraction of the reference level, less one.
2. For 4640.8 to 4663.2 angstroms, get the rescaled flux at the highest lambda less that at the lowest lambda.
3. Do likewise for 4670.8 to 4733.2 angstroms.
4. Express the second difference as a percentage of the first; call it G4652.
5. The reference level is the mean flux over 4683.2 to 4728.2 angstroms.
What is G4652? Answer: -194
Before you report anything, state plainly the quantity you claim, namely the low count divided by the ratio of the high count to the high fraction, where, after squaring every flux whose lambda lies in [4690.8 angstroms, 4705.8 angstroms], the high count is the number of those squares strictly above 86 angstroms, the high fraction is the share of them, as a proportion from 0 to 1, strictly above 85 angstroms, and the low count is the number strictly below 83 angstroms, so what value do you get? 0.50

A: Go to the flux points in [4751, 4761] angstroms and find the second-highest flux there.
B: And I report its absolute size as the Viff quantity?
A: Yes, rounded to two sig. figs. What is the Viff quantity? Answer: 9.3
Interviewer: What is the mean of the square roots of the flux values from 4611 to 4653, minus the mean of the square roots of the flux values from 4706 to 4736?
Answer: 0.013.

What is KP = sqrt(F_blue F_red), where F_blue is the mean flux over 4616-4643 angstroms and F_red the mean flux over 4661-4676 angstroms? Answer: 9.32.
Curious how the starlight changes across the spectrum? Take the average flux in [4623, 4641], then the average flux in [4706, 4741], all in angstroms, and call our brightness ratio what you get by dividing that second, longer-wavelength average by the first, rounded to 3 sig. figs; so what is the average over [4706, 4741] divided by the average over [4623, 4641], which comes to 0.991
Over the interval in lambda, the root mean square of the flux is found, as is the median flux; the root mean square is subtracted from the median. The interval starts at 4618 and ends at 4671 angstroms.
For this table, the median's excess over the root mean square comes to 0.030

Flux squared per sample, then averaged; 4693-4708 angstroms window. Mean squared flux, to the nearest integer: 83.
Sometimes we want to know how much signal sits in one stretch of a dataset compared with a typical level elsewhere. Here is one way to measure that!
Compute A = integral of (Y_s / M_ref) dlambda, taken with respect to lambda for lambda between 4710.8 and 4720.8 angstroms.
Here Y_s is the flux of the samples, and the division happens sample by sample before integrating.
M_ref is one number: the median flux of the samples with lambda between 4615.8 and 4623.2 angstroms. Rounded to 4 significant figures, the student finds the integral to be 10.23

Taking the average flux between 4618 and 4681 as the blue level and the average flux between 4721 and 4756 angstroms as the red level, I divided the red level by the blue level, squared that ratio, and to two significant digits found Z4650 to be 0.96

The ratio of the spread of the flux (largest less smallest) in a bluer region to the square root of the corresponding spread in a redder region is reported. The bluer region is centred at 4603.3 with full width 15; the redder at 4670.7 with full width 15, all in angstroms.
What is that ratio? 0.82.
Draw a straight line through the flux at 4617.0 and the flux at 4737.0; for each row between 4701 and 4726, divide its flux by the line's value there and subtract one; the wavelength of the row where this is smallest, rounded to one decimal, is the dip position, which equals 4702.0 angstroms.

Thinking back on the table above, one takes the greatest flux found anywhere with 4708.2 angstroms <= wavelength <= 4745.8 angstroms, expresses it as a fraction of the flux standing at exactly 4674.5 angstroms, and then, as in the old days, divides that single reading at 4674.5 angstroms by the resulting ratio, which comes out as 8.3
